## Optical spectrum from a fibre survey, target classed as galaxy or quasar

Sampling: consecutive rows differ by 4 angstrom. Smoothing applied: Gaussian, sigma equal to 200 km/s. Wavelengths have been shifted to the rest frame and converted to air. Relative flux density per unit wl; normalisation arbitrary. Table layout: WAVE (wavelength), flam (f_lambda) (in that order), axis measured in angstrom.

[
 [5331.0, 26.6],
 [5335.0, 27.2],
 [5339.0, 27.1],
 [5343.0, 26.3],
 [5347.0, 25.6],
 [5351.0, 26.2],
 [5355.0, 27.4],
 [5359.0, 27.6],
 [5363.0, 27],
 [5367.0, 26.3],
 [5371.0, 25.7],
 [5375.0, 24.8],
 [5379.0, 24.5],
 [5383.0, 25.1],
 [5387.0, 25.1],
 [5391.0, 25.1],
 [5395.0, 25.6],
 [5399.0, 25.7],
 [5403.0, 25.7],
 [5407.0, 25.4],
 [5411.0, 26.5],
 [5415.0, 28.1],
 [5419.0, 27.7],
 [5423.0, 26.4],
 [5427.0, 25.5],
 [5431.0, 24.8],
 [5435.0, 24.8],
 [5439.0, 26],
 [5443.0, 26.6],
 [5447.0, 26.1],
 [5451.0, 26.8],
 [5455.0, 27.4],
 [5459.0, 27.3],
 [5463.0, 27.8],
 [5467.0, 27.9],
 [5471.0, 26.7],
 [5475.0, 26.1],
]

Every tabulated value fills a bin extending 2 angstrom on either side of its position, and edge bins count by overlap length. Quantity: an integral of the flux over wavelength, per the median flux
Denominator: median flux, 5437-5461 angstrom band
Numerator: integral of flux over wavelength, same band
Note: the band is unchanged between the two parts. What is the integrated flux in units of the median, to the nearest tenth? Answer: 24.0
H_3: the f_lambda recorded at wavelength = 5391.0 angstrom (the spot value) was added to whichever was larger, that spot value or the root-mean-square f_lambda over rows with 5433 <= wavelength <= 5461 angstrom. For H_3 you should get 51.5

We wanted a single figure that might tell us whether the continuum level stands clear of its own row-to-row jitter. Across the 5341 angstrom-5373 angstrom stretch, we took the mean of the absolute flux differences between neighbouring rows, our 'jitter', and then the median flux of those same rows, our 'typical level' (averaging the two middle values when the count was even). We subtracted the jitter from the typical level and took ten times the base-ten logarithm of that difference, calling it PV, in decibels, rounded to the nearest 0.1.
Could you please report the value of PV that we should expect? 14.1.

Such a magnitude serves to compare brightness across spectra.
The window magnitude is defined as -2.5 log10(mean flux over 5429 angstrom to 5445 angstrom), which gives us -3.52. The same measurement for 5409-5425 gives -3.59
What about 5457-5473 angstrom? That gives -3.60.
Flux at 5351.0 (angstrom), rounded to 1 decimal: 26.2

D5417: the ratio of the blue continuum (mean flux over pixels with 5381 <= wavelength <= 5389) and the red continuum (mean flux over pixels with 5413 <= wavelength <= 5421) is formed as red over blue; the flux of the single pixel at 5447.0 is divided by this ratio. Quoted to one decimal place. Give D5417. 23.5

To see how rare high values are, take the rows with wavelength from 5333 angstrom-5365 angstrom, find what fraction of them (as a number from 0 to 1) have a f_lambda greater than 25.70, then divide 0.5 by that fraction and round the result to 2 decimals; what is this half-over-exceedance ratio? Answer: 0.57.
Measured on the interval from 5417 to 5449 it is 0.80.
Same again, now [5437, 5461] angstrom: 0.50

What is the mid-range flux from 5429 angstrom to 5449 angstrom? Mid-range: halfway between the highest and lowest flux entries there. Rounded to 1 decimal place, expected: 25.7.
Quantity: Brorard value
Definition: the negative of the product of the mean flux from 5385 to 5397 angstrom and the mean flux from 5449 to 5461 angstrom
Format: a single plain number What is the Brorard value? -686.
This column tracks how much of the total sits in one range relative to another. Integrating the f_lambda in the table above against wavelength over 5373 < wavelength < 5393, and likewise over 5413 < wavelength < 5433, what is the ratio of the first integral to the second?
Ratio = 0.94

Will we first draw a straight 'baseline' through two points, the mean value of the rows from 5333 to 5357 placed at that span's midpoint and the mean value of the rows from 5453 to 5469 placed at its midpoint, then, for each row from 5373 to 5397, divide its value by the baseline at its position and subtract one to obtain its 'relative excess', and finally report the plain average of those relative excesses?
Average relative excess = -0.072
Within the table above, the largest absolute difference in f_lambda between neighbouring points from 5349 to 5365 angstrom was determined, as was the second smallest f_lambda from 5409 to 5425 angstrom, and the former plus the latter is 27.7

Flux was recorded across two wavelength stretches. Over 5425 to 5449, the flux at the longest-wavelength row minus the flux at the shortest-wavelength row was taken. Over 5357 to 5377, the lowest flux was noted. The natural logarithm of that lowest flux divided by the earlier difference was 3.7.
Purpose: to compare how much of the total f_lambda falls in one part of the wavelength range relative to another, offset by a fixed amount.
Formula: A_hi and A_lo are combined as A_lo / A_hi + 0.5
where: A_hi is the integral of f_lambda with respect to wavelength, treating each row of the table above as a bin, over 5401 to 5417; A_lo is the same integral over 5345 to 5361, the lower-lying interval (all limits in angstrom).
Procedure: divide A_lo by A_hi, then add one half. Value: 1.51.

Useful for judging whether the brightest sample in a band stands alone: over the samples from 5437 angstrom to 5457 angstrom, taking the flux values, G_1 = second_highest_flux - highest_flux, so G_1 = -0.60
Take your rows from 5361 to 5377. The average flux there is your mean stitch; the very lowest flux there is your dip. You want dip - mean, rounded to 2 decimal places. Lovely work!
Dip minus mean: -1.15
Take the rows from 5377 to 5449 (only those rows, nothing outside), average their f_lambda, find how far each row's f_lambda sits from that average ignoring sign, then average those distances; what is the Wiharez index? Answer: 0.74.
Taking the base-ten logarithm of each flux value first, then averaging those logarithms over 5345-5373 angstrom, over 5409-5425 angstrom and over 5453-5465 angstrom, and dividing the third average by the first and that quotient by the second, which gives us 0.705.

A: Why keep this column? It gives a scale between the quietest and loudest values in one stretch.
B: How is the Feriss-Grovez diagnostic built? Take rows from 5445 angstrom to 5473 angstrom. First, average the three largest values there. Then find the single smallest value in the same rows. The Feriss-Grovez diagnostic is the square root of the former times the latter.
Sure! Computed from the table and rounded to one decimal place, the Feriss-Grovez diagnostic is 26.9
